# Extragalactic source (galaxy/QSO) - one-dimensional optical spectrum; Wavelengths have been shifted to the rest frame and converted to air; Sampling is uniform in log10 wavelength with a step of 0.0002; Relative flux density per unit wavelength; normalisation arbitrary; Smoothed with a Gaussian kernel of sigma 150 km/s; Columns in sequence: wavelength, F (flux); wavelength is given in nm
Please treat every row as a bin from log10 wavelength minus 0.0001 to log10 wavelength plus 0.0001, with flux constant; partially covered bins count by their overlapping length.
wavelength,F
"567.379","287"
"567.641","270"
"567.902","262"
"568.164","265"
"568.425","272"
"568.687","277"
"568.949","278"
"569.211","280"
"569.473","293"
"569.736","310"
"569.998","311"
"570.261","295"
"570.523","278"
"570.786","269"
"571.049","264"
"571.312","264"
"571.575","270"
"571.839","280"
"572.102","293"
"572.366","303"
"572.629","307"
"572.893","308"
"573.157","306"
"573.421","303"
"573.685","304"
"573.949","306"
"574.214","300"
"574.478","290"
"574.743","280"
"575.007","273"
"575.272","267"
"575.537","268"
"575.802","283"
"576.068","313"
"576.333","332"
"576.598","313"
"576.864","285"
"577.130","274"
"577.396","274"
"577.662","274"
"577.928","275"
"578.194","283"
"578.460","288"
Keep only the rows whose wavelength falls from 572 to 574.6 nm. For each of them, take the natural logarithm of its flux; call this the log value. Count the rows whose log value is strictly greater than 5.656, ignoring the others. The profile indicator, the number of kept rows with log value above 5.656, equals 10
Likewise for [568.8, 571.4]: 4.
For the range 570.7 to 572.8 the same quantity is 3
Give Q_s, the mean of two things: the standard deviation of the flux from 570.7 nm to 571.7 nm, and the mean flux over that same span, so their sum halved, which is 135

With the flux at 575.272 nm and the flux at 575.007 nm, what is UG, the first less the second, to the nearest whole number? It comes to -6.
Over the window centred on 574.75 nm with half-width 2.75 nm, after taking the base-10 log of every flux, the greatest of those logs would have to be 2.521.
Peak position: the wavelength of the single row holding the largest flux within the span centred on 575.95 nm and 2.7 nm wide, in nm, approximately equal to 576.333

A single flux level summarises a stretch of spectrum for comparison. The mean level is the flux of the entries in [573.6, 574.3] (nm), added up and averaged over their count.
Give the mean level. 303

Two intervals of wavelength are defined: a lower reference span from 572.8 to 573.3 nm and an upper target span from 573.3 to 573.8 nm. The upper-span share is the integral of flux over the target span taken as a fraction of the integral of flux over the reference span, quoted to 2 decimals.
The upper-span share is 0.99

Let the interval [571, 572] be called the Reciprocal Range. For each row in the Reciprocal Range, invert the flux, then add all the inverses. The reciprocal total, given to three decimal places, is 0.015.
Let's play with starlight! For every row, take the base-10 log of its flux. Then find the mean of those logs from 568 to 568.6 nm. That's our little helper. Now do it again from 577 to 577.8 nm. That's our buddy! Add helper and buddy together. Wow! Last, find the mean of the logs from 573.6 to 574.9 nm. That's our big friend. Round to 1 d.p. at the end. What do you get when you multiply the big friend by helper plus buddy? 12.0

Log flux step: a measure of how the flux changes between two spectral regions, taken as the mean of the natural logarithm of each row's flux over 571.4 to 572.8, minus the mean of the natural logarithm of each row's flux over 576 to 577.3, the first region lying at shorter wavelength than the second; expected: -0.04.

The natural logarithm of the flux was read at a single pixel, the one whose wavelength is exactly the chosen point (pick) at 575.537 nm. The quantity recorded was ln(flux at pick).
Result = 5.59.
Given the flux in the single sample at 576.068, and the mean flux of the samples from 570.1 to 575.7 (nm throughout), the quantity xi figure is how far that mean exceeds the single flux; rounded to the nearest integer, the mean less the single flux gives -26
